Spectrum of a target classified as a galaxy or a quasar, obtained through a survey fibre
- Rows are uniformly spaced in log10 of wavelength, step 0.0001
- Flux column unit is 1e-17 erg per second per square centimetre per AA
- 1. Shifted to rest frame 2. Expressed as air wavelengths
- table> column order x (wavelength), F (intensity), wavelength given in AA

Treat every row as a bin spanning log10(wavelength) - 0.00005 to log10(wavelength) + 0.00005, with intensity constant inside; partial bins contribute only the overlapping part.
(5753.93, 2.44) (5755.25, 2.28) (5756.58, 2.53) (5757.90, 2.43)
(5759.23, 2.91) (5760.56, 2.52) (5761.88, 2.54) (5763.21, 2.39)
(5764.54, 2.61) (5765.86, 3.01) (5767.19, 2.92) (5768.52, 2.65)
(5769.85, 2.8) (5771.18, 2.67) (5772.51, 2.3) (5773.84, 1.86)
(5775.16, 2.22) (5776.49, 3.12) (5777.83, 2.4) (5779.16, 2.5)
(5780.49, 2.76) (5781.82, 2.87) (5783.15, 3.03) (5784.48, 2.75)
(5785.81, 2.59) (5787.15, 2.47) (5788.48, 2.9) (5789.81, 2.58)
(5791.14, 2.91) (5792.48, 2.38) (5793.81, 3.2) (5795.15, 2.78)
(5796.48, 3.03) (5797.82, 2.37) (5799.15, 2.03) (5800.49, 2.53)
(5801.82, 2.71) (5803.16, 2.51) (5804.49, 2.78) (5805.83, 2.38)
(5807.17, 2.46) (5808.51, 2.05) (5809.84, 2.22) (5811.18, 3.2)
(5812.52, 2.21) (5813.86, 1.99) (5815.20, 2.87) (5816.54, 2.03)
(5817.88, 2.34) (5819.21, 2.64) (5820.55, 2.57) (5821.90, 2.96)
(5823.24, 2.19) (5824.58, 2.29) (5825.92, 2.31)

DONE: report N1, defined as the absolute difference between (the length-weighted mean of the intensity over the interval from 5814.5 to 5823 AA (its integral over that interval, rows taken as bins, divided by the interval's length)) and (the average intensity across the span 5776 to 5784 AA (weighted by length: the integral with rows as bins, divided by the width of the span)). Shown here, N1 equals 0.22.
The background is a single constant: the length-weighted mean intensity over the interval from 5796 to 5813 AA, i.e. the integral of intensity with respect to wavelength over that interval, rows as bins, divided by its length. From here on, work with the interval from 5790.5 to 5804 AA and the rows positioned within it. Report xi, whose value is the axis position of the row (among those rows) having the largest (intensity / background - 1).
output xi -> 5793.81 AA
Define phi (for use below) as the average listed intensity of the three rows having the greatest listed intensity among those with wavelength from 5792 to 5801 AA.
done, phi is 3.00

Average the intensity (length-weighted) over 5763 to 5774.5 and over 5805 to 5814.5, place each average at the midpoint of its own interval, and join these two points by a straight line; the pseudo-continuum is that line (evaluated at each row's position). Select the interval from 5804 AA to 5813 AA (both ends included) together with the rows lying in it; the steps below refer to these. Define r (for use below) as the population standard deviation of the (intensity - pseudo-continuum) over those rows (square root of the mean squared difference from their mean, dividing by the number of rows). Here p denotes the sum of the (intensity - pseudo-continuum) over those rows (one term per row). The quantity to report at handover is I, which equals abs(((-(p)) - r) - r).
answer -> 1.4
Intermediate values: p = 0.7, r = 0.37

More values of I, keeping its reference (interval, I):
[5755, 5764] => 0.5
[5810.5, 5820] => 1.8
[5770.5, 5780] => 0.1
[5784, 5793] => 1.6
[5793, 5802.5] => 2.4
